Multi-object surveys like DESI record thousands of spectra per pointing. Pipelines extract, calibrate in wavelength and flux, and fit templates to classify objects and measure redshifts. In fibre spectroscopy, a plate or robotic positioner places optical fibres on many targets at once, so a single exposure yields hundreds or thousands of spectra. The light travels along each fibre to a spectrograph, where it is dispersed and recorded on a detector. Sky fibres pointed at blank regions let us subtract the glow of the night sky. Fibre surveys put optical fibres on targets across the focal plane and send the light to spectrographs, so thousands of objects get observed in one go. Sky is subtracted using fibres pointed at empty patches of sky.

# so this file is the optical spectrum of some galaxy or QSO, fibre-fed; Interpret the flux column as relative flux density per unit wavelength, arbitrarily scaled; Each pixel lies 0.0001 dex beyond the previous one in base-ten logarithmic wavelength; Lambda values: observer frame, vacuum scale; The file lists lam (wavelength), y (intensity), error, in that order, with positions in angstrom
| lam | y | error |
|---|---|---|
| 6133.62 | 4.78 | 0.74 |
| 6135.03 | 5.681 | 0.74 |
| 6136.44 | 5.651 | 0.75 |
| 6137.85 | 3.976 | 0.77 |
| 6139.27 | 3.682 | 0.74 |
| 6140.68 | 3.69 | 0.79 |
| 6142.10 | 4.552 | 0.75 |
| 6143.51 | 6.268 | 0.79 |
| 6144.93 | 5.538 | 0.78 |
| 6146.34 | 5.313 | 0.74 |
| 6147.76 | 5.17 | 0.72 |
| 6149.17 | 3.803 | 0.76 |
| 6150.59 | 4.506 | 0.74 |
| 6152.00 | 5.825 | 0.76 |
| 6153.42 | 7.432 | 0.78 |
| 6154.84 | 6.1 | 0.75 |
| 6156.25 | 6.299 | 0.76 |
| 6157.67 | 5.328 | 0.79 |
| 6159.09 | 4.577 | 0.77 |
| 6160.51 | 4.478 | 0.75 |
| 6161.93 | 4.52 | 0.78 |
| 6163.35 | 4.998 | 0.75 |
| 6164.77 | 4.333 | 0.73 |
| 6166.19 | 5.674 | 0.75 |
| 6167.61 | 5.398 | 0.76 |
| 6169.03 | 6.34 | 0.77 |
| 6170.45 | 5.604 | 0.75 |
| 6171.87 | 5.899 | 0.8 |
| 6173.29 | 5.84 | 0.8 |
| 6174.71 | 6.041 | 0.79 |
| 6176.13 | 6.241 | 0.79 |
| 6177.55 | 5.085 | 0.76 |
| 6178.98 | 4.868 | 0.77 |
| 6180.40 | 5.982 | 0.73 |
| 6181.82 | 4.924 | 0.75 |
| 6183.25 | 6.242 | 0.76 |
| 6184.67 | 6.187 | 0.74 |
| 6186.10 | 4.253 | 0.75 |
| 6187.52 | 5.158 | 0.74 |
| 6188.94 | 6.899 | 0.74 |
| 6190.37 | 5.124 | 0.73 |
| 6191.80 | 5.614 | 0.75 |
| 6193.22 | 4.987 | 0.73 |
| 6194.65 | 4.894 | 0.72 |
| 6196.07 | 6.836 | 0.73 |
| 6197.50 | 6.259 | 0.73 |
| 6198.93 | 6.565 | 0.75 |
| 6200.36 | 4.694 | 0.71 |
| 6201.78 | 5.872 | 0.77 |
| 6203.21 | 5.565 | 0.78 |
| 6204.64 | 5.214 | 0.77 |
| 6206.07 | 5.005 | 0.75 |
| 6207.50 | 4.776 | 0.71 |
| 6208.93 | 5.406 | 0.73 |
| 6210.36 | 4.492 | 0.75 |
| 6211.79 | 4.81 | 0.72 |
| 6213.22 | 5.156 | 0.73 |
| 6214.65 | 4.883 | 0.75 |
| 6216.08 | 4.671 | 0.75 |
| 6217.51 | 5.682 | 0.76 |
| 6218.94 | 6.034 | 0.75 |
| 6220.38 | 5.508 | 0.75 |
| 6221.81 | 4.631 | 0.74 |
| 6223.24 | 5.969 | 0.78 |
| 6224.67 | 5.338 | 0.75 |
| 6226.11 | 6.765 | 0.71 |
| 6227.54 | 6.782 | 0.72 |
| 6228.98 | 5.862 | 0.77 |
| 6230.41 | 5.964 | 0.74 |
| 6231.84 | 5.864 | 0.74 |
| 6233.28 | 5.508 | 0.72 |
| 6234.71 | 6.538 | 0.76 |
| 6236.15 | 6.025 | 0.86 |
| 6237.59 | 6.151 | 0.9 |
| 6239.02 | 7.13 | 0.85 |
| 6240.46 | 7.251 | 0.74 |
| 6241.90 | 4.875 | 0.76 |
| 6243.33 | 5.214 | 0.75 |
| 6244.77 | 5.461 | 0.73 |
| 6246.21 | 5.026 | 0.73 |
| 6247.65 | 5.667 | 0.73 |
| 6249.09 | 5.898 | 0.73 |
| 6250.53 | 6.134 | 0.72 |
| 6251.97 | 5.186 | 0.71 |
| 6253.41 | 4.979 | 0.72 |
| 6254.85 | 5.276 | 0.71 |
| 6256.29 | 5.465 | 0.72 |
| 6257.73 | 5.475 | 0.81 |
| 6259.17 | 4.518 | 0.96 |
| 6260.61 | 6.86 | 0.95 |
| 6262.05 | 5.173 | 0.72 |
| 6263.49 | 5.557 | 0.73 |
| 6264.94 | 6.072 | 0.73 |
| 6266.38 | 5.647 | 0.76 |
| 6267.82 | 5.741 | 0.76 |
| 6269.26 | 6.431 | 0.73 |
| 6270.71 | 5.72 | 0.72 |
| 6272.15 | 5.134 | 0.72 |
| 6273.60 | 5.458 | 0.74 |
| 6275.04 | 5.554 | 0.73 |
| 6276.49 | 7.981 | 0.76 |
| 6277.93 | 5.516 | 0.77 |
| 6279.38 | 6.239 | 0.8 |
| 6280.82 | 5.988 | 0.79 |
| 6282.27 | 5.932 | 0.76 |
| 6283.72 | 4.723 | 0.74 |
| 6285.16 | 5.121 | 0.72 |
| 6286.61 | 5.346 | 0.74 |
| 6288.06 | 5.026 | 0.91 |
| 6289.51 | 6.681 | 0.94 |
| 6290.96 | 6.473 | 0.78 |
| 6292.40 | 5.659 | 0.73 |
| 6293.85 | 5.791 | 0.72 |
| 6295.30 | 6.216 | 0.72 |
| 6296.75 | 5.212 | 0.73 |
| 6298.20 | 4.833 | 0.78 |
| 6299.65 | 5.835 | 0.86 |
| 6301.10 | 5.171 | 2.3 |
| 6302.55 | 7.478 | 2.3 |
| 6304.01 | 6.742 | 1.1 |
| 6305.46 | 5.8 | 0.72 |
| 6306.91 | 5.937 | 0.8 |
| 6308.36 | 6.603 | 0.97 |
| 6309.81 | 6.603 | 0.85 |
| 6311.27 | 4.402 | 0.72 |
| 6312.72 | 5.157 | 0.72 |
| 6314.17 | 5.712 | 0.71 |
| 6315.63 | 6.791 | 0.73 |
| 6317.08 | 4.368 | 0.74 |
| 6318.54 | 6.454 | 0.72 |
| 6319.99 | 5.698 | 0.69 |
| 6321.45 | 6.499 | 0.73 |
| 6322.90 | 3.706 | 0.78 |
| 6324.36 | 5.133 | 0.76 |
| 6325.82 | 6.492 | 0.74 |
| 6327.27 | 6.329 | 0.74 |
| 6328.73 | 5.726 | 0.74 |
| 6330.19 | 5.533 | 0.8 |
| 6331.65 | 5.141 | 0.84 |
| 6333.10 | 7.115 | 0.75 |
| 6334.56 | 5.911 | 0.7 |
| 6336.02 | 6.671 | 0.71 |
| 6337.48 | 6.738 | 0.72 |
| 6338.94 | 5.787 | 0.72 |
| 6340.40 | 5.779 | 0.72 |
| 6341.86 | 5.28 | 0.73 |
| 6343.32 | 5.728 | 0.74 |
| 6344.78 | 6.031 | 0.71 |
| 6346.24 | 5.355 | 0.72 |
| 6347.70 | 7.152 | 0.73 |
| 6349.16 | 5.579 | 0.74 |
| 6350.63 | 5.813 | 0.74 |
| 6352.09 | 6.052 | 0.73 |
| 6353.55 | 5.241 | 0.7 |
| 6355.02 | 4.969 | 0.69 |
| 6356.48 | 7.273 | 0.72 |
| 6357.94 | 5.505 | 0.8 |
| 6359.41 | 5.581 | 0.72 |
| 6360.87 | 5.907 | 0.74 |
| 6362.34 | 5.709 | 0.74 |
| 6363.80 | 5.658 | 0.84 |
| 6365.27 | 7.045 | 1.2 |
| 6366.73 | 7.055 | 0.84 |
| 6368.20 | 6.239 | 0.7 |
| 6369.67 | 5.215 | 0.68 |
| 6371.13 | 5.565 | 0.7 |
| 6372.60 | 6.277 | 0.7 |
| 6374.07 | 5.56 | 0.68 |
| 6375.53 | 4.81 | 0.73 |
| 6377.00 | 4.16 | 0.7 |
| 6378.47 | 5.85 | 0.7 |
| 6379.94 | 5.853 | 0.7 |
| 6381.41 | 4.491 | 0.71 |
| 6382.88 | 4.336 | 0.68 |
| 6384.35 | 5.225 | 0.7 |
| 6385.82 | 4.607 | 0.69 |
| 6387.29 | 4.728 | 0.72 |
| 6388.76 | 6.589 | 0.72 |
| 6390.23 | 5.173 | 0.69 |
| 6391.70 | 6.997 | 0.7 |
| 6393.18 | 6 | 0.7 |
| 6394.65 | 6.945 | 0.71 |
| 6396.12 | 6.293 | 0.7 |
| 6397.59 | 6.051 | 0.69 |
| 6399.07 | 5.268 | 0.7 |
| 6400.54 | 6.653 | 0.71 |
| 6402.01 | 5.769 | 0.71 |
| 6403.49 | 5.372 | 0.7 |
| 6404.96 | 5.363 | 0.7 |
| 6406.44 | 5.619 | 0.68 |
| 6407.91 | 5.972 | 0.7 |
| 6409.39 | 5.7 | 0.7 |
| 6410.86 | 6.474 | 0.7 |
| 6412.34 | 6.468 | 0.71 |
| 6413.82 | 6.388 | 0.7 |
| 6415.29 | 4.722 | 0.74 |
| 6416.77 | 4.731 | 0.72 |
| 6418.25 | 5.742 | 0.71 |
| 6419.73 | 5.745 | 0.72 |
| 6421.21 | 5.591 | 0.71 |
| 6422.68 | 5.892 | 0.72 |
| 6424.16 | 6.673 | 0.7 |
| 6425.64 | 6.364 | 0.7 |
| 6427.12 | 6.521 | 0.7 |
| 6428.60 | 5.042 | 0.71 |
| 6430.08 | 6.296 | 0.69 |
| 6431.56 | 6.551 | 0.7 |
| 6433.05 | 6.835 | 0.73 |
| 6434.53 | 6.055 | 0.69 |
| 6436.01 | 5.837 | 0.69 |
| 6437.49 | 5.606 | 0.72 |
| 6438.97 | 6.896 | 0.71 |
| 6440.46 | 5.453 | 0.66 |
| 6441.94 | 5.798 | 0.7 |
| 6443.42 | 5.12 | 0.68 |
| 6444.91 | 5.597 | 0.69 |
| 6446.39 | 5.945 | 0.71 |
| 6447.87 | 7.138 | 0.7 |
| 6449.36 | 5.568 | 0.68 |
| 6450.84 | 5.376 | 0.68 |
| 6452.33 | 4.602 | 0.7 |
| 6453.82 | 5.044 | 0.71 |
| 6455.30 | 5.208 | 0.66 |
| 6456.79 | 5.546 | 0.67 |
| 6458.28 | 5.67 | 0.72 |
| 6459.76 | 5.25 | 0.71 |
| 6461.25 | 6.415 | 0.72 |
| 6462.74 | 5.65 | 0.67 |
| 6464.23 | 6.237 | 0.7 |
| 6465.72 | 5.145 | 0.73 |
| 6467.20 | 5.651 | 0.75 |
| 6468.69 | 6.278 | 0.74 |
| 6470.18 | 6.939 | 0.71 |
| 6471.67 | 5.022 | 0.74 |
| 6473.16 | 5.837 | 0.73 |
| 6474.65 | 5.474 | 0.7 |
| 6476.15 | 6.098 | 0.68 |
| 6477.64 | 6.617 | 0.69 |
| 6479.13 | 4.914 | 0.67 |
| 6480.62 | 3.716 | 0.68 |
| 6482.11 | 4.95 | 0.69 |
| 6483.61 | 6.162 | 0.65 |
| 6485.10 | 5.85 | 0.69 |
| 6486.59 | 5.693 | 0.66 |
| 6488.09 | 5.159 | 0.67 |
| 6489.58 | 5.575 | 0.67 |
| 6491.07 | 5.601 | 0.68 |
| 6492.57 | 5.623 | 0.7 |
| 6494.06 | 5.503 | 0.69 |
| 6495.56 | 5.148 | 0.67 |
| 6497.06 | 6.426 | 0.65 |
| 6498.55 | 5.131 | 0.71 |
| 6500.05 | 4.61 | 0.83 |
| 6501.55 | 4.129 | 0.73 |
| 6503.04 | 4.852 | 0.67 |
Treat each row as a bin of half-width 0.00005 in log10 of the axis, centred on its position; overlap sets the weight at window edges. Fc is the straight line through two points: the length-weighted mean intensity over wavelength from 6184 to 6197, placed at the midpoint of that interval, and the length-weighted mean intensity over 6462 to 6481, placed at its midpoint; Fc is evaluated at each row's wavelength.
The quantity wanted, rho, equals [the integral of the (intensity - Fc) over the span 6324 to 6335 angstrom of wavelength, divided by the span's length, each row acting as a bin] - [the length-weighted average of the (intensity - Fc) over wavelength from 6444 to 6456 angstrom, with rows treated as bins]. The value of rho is 0.45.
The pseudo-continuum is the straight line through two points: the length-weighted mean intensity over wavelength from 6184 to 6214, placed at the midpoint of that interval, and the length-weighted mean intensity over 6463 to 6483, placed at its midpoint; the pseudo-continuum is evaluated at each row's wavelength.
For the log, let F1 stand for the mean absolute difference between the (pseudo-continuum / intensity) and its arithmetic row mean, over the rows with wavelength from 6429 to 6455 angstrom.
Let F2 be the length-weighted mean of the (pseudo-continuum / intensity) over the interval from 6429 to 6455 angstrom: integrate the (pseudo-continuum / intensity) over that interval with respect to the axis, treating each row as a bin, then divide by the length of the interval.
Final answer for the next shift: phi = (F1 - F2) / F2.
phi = -0.91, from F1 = 0.09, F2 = 0.97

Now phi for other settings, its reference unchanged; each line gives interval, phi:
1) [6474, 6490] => -0.88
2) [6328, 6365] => -0.93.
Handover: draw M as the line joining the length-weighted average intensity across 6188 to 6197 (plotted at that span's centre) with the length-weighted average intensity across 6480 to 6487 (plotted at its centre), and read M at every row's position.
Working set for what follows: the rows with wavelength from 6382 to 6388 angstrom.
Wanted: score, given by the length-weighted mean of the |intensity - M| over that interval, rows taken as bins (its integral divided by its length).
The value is 0.7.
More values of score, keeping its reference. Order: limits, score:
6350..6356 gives 0.5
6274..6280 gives 0.8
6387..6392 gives 0.9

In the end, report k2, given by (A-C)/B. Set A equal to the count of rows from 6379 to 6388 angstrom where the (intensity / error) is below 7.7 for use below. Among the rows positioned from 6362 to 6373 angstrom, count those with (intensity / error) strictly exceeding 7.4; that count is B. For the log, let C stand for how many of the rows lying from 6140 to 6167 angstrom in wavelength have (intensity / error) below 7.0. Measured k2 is -0.8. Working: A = 5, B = 6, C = 10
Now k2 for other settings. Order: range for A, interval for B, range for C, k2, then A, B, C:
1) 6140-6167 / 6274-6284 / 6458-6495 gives 2.6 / 15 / 5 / 2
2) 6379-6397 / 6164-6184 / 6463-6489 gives 0.6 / 6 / 7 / 2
